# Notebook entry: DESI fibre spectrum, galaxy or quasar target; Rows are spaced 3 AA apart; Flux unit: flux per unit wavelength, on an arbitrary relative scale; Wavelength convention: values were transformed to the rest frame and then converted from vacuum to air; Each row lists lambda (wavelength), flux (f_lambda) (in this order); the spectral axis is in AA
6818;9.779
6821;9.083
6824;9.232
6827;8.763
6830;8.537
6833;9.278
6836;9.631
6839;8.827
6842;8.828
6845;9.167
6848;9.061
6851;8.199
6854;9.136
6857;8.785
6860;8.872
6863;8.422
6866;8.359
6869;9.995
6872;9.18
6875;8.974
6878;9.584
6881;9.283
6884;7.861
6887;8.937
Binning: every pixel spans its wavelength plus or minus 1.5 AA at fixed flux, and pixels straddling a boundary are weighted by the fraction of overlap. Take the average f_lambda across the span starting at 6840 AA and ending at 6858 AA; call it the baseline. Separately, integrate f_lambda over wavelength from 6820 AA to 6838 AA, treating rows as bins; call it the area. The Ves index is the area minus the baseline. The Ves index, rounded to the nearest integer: 155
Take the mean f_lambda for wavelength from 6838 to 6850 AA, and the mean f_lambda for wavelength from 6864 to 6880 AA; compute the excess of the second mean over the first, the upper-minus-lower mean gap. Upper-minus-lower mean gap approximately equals 0.25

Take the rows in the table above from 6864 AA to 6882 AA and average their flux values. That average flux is 9.2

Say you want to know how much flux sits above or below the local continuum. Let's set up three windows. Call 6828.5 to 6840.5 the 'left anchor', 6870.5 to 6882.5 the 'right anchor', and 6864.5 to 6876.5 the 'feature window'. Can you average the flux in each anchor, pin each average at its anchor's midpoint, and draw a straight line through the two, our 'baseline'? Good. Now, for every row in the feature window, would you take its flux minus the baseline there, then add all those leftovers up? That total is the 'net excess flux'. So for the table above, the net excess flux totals -0.41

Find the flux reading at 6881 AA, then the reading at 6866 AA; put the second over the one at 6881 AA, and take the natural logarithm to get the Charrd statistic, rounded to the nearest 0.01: -0.10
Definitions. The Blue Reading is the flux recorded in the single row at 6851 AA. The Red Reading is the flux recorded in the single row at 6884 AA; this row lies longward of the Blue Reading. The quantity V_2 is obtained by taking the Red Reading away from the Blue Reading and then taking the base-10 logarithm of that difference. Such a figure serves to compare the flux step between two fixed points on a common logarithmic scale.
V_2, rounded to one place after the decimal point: -0.5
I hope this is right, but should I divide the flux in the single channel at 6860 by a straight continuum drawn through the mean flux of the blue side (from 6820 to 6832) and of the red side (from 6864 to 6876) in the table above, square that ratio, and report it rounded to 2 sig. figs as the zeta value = 0.96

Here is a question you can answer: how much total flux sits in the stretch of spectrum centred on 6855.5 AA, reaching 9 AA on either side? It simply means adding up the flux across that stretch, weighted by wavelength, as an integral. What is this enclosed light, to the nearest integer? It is 157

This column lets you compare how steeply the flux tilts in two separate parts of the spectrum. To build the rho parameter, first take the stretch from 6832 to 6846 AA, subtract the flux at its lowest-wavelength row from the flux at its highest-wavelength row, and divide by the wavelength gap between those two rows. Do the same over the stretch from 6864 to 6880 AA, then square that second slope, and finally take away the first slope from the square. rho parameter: 0.02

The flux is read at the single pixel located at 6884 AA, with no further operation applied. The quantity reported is 7.861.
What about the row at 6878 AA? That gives 9.584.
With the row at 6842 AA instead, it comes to 8.828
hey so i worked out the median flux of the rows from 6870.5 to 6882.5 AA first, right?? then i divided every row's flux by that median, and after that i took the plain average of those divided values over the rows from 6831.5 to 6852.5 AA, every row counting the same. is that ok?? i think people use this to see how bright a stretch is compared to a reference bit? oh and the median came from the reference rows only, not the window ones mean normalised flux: 0.97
